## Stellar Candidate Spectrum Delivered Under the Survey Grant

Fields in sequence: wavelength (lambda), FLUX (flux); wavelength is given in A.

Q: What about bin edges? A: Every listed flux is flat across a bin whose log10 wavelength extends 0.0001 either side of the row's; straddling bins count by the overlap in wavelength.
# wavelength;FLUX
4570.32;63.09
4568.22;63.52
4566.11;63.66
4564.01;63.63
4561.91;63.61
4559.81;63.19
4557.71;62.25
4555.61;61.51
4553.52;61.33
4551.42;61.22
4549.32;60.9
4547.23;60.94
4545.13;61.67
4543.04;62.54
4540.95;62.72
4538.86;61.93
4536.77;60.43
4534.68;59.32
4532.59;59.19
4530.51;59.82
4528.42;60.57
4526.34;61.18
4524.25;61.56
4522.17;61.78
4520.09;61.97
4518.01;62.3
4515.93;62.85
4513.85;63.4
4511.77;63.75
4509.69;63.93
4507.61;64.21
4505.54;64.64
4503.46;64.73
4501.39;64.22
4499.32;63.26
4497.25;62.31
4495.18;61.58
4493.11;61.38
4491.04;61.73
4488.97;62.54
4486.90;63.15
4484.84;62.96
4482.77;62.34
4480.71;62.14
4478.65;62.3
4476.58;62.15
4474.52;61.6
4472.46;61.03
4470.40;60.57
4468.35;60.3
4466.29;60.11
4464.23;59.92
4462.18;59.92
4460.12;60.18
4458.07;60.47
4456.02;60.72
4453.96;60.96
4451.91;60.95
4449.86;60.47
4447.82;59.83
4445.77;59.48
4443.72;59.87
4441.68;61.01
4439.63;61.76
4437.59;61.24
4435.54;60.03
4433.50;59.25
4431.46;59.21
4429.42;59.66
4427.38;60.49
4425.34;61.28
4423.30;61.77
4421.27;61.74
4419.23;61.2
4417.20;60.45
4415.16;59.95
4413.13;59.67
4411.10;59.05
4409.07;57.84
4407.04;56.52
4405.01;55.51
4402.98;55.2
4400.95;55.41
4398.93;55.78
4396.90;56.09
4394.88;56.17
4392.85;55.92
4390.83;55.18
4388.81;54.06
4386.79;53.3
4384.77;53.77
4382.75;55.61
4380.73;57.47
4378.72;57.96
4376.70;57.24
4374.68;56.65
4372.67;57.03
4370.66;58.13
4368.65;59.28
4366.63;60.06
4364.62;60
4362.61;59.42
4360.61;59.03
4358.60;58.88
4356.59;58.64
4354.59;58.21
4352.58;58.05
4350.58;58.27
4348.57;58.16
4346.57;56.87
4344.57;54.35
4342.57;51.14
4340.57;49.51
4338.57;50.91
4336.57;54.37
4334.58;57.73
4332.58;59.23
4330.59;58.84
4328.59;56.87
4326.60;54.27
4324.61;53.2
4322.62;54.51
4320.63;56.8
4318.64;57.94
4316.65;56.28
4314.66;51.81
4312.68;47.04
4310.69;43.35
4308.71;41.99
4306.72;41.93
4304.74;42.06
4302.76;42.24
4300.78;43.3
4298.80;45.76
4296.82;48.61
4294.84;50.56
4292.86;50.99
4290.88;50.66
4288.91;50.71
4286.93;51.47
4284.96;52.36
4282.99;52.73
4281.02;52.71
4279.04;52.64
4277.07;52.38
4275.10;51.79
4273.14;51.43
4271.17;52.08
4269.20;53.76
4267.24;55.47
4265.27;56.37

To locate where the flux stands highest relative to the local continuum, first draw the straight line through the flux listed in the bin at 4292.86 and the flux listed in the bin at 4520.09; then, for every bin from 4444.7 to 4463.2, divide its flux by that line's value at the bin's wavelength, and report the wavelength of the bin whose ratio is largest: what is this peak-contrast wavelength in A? 4451.91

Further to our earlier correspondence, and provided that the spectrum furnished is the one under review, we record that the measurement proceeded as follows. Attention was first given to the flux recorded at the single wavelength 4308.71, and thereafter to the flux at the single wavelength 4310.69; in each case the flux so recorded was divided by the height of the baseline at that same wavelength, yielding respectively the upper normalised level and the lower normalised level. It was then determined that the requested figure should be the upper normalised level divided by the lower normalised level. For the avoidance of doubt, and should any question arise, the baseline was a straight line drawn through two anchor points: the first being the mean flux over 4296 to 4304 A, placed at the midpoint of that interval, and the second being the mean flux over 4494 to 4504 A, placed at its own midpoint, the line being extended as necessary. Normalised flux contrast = 0.97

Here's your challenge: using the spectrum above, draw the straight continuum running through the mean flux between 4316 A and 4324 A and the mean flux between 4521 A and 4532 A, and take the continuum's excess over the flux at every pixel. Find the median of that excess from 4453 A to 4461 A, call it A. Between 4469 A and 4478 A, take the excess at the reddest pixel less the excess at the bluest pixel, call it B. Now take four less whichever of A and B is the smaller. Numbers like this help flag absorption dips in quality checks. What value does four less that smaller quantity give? 5.4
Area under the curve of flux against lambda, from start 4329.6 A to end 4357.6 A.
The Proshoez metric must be 1569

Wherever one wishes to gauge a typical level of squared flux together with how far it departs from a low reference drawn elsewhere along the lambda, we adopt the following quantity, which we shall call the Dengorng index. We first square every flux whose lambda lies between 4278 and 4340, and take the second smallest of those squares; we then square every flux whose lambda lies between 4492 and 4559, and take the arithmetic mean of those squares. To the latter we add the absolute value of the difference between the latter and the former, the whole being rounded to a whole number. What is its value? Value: 5940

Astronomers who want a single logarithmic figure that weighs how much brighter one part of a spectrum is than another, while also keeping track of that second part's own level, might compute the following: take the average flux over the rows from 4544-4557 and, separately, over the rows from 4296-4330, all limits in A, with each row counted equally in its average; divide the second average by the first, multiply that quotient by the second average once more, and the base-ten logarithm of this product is 1.60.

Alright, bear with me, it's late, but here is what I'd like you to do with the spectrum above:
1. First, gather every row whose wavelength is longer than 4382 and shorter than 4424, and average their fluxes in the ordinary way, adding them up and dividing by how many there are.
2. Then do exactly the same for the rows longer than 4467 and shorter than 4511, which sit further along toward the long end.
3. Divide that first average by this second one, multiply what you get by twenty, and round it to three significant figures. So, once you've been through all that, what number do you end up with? 18.3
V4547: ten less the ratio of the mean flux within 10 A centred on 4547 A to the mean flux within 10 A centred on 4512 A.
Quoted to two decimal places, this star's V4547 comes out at 9.03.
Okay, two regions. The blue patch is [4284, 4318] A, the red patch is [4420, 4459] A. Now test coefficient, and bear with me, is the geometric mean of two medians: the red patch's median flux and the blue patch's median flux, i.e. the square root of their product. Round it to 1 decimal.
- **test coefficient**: 54.2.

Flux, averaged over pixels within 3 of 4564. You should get 64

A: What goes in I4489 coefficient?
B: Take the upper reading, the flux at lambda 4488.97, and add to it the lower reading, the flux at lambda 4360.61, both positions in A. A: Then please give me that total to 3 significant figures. 122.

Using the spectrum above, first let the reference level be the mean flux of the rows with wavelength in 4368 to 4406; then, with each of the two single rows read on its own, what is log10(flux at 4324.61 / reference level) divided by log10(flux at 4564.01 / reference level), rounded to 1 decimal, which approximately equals -0.4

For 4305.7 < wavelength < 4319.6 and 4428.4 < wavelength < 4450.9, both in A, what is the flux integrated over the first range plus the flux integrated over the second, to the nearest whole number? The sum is 2029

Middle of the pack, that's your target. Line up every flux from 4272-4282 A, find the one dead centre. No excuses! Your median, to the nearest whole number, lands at 52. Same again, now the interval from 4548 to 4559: 61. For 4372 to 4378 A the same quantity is 57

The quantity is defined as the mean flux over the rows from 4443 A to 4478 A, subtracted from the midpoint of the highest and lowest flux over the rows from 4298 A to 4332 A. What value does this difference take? -10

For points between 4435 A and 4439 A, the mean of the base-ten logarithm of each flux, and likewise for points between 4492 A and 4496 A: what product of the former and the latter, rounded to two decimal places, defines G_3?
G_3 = 3.19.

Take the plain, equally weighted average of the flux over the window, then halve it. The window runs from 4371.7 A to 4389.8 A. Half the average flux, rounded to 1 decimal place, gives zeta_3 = 27.9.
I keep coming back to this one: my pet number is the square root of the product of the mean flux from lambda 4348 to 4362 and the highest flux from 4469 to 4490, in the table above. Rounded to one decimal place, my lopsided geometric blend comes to 60.8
